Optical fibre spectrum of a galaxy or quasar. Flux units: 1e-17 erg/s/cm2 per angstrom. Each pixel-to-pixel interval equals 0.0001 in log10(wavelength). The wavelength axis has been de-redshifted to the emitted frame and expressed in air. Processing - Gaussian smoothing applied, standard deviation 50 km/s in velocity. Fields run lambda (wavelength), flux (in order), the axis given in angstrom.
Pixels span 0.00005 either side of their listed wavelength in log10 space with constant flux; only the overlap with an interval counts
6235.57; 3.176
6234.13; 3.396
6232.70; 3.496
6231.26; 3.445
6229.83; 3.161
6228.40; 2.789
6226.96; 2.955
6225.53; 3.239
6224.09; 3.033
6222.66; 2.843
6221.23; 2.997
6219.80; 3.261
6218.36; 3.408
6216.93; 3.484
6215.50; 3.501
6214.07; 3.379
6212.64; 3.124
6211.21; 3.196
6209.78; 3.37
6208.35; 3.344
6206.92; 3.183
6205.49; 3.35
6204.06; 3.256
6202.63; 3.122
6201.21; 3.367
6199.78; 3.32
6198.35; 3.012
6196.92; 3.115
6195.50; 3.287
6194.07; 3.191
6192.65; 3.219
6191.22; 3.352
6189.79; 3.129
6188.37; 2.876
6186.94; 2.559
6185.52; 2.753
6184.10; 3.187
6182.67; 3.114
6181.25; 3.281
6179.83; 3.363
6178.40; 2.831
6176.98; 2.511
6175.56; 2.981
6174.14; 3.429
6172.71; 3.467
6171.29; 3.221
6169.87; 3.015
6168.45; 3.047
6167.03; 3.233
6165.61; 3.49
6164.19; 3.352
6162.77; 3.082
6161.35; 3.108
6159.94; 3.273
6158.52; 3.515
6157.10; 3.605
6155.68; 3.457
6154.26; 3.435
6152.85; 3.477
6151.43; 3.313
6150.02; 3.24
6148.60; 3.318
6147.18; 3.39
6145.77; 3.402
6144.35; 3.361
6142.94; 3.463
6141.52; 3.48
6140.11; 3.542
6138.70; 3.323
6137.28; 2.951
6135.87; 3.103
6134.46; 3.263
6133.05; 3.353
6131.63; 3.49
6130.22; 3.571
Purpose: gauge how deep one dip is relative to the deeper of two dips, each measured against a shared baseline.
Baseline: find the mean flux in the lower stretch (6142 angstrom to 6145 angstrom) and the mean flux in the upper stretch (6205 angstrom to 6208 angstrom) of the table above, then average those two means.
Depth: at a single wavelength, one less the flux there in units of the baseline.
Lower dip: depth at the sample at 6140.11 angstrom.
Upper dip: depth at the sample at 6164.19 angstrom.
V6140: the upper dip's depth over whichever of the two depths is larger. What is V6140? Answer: 1.0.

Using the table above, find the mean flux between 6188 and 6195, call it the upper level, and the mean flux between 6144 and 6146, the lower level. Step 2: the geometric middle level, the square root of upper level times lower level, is 3.27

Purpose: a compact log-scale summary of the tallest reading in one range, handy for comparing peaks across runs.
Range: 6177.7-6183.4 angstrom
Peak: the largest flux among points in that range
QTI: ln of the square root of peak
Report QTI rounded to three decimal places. 0.606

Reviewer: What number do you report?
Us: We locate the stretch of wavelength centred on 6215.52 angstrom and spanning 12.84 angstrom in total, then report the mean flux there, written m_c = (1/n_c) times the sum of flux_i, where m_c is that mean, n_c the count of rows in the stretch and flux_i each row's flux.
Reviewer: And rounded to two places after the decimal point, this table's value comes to 3.30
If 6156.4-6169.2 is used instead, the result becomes 3.30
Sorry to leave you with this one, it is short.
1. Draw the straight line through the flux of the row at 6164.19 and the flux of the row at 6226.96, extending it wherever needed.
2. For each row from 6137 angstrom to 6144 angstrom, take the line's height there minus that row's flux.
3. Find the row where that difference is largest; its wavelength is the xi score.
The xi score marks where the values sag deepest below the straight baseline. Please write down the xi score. 6137.28 angstrom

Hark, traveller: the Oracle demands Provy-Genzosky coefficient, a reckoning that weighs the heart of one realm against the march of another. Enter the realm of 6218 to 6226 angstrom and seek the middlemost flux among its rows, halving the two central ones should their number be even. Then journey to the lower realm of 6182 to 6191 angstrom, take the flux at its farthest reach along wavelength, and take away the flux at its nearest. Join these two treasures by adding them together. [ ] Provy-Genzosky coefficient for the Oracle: 3.2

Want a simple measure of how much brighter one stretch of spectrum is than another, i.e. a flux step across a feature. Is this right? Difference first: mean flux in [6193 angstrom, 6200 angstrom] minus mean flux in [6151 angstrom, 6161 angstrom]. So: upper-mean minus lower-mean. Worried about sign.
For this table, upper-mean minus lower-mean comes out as -0.25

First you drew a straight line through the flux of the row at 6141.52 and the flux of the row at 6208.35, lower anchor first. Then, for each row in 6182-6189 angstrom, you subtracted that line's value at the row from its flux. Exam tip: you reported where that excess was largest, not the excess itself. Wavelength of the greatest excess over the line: 6184.10 angstrom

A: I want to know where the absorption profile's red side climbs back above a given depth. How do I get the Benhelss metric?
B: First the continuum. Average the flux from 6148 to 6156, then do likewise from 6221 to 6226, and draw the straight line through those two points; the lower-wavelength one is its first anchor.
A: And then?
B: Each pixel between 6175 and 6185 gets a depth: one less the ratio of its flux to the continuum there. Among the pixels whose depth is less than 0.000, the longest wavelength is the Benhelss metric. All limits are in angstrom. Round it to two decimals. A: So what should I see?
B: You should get 6181.25 angstrom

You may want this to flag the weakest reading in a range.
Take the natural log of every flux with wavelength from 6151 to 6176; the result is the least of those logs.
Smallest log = 1.09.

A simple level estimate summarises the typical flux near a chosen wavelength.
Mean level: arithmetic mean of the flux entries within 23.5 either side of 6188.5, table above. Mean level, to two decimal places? 3.16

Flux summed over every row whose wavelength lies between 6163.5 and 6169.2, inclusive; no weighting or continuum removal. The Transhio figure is 13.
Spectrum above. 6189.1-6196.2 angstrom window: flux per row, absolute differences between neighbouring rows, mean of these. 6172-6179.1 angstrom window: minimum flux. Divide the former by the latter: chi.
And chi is 0.048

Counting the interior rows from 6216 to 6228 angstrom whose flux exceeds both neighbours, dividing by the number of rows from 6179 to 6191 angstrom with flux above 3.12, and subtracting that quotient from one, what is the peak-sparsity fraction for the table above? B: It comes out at 0.75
